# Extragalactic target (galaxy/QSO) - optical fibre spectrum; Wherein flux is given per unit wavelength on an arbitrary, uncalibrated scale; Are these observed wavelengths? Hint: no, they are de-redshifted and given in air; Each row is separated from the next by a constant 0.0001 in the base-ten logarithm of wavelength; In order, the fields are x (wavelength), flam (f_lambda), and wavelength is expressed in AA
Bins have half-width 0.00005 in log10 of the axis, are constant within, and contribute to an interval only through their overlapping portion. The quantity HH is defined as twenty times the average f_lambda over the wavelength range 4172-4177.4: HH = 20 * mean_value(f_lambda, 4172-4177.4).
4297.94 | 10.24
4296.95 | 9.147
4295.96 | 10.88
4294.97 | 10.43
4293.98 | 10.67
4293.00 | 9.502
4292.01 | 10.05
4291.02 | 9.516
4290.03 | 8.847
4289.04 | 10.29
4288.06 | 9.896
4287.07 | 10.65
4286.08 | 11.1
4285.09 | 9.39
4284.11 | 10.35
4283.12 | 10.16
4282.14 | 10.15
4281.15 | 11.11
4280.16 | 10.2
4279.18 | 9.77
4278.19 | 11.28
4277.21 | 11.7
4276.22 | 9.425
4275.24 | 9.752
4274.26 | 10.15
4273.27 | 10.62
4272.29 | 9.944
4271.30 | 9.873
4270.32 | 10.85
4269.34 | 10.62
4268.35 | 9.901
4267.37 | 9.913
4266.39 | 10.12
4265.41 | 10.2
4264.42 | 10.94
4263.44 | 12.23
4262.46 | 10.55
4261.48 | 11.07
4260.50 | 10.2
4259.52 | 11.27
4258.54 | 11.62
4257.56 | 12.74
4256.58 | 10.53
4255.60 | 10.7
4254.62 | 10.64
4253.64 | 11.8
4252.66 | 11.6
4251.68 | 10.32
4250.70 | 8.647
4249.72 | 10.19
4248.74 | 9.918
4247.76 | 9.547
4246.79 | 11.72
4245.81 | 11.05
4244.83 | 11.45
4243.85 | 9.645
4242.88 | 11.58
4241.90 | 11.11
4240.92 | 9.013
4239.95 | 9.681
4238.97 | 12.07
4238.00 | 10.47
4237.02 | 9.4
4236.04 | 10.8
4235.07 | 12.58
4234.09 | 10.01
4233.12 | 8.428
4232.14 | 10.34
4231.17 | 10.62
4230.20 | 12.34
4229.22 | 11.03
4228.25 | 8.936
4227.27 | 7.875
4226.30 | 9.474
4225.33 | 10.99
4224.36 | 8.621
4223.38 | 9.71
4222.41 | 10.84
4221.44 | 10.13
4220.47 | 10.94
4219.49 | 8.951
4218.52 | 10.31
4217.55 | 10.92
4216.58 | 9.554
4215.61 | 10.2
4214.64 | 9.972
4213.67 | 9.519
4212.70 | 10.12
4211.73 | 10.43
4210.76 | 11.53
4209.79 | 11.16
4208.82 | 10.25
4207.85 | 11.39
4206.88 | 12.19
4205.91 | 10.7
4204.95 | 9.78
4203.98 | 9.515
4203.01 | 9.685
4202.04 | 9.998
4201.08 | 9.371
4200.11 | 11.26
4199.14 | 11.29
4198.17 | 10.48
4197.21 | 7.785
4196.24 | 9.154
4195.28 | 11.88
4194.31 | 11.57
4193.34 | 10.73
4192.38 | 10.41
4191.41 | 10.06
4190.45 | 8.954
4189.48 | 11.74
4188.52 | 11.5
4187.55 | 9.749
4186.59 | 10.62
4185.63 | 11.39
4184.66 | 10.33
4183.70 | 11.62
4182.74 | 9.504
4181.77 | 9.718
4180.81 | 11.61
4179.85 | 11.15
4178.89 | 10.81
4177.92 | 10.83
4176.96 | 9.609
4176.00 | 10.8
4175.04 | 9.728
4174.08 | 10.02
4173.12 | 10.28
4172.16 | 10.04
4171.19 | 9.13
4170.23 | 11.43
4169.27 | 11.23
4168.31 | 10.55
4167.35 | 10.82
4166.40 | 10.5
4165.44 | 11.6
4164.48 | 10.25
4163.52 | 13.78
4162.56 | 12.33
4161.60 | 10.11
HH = 202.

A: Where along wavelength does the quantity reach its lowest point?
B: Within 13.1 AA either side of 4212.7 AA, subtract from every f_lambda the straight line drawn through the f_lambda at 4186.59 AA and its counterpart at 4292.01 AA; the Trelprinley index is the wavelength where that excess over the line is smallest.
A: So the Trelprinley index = 4224.36 AA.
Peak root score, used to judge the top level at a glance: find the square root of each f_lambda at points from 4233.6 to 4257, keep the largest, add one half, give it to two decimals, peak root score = 4.05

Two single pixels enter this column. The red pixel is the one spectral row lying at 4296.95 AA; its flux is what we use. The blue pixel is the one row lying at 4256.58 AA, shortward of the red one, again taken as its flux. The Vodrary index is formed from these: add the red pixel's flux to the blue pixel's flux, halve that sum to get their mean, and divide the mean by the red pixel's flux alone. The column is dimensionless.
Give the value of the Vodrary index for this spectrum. 1.08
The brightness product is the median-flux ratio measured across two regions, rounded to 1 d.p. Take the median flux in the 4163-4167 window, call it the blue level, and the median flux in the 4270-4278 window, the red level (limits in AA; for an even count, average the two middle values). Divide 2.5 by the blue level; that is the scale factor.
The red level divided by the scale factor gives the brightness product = 44.4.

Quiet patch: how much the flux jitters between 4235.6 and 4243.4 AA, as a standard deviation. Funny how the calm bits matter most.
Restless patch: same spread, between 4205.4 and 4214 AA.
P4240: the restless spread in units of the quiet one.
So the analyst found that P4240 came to 0.77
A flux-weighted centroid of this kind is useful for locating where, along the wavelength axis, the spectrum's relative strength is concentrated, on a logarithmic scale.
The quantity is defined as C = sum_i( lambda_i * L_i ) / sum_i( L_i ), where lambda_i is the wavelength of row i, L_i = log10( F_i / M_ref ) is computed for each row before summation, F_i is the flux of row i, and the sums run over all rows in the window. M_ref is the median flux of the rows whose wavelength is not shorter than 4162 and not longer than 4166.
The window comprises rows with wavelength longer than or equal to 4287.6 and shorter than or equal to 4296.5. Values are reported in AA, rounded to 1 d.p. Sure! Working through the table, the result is 4291.5 AA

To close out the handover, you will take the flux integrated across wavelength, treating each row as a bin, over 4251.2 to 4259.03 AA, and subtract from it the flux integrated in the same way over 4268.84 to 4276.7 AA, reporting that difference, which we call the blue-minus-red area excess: 8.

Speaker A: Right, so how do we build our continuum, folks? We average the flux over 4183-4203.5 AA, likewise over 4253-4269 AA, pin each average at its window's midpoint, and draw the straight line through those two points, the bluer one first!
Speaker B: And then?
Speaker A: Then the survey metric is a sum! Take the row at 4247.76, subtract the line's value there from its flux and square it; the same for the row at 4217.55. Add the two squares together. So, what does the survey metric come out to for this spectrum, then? 1.70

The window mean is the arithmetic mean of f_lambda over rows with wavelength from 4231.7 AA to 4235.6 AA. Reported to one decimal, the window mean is 10.3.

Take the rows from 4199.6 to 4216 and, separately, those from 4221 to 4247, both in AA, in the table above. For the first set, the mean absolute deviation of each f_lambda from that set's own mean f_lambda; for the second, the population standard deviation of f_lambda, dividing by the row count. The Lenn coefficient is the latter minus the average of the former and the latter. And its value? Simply 0.26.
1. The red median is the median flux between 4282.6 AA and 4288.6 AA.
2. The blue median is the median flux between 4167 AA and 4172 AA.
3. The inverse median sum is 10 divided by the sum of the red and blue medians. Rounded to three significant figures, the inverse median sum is 0.474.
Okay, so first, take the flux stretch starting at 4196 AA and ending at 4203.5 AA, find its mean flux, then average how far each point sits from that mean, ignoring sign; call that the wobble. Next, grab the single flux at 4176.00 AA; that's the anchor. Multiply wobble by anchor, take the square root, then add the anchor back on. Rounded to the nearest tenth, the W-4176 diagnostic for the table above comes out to 13.9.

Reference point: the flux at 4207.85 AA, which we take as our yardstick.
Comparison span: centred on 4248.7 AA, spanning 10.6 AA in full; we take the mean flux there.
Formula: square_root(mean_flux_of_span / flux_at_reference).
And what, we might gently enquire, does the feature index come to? 0.96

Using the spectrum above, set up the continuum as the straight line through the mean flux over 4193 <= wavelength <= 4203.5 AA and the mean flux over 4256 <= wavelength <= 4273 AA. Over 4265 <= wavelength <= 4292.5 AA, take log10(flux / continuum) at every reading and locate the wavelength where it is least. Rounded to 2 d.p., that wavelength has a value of 4290.03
